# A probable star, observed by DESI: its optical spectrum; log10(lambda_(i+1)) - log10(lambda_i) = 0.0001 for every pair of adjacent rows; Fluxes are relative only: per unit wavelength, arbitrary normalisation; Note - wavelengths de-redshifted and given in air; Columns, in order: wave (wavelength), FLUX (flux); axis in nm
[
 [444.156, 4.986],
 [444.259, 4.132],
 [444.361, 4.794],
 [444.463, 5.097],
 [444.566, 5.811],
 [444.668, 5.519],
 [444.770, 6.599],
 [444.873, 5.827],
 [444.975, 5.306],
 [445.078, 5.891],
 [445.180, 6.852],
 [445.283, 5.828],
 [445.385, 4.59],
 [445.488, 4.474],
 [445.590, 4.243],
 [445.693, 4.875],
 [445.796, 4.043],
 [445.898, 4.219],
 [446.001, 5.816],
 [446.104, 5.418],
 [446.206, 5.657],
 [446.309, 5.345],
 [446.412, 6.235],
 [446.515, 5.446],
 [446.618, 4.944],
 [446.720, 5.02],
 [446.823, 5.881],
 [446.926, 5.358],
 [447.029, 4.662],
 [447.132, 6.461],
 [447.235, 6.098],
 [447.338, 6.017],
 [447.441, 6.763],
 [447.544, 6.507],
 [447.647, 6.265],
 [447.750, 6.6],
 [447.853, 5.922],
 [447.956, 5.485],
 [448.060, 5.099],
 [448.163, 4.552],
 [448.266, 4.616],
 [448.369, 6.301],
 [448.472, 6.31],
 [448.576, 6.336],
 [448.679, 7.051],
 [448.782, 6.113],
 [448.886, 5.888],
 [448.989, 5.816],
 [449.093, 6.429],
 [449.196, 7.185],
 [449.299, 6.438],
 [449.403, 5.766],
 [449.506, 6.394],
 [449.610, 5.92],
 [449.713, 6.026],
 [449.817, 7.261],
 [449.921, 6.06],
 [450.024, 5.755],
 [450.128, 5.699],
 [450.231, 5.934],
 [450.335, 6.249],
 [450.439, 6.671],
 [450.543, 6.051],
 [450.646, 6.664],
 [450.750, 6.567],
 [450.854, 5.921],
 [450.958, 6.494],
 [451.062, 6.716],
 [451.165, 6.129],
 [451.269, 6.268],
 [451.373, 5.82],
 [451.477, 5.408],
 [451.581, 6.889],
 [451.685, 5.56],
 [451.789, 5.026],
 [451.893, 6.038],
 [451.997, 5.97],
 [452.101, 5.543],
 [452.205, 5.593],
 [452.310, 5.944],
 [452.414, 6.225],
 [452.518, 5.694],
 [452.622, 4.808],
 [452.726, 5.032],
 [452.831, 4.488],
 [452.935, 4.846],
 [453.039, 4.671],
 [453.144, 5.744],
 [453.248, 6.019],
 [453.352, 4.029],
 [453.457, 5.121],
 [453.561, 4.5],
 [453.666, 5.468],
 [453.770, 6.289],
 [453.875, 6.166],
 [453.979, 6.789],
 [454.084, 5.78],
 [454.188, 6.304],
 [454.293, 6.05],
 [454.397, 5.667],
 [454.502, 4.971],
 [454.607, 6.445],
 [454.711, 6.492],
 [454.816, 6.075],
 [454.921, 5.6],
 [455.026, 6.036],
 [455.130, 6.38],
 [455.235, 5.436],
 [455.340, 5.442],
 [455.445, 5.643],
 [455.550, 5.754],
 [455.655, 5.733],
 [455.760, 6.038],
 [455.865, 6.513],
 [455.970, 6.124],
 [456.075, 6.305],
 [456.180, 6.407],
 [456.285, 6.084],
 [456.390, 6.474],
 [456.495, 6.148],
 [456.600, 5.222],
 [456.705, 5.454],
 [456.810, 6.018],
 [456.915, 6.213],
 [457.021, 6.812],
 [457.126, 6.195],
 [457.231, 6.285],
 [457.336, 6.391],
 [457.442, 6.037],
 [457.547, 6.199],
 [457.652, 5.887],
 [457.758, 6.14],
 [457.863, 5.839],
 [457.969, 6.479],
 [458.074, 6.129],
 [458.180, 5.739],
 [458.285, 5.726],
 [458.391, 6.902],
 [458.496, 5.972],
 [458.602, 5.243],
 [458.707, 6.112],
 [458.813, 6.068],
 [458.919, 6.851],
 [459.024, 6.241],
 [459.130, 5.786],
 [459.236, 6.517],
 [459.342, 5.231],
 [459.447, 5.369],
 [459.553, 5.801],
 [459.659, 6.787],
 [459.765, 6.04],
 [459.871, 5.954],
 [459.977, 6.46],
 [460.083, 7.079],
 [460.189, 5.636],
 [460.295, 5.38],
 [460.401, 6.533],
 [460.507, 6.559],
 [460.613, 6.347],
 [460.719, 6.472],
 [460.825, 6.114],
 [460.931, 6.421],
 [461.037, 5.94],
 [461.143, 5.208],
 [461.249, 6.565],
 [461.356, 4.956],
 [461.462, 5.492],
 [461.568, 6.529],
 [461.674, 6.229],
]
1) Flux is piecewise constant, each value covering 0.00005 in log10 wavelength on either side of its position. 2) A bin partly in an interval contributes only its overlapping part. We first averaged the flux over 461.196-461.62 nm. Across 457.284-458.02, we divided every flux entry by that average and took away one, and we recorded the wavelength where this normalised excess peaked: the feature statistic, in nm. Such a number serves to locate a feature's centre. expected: 457.969 nm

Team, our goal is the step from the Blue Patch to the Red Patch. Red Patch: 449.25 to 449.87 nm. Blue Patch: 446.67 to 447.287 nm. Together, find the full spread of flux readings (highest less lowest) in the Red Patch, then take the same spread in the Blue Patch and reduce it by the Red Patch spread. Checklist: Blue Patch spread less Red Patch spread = 0.3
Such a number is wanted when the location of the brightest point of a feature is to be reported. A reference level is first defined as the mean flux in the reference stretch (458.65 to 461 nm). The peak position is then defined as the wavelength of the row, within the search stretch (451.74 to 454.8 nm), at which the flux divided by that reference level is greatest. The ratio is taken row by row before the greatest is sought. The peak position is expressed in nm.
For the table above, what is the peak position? 453.979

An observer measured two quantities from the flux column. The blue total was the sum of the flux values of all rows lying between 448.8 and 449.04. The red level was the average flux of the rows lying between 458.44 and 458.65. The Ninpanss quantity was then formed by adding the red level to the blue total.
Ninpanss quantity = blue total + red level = 17.3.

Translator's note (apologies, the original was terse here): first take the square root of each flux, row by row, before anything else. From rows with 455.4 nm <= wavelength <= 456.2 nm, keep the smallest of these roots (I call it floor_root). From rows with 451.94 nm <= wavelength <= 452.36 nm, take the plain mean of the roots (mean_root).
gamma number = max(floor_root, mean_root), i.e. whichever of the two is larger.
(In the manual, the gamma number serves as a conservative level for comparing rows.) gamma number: 2.40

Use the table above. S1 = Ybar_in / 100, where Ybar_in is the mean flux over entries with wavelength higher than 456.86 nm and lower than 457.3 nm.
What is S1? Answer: 0.0638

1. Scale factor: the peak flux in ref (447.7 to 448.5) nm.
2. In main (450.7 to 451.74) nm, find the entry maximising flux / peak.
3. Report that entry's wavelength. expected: 451.581 nm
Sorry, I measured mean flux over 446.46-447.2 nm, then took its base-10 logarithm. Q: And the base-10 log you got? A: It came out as 0.73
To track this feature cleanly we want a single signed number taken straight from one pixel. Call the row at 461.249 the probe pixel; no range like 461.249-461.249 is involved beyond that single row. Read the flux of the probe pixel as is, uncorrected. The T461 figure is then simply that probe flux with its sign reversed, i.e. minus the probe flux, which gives -6.6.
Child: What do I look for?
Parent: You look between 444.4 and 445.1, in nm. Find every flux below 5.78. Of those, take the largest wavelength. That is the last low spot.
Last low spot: 444.975 nm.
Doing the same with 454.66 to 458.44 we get 458.285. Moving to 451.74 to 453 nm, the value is 452.935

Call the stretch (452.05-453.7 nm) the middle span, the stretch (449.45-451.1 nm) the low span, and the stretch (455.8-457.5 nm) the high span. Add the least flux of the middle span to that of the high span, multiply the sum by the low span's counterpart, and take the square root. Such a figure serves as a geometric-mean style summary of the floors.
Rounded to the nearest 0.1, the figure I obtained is 7.3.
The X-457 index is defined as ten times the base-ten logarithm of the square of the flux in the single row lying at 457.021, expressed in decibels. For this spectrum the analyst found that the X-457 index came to 16.7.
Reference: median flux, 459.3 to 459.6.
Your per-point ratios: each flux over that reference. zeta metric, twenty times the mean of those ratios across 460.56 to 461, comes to 23.6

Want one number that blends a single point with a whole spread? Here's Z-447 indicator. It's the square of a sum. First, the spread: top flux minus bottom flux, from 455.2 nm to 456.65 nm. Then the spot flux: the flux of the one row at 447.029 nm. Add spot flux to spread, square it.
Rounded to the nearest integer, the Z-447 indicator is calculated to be 35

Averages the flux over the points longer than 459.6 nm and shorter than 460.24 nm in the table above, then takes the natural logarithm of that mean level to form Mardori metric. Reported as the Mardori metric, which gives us 1.84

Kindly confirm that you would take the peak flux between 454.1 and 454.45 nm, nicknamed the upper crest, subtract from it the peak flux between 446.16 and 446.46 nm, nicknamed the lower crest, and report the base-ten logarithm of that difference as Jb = -1.2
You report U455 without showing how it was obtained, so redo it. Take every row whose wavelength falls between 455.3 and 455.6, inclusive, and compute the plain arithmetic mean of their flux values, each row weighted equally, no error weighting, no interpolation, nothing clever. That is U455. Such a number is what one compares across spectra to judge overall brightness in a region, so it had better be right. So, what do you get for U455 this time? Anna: 5.61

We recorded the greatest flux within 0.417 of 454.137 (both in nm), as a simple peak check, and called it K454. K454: 6.789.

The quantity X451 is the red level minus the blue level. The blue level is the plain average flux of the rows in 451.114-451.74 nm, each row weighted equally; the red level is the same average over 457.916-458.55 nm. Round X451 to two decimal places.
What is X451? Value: 0.15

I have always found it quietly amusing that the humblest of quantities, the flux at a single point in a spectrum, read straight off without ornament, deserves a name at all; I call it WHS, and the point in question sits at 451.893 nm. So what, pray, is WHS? 6.038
